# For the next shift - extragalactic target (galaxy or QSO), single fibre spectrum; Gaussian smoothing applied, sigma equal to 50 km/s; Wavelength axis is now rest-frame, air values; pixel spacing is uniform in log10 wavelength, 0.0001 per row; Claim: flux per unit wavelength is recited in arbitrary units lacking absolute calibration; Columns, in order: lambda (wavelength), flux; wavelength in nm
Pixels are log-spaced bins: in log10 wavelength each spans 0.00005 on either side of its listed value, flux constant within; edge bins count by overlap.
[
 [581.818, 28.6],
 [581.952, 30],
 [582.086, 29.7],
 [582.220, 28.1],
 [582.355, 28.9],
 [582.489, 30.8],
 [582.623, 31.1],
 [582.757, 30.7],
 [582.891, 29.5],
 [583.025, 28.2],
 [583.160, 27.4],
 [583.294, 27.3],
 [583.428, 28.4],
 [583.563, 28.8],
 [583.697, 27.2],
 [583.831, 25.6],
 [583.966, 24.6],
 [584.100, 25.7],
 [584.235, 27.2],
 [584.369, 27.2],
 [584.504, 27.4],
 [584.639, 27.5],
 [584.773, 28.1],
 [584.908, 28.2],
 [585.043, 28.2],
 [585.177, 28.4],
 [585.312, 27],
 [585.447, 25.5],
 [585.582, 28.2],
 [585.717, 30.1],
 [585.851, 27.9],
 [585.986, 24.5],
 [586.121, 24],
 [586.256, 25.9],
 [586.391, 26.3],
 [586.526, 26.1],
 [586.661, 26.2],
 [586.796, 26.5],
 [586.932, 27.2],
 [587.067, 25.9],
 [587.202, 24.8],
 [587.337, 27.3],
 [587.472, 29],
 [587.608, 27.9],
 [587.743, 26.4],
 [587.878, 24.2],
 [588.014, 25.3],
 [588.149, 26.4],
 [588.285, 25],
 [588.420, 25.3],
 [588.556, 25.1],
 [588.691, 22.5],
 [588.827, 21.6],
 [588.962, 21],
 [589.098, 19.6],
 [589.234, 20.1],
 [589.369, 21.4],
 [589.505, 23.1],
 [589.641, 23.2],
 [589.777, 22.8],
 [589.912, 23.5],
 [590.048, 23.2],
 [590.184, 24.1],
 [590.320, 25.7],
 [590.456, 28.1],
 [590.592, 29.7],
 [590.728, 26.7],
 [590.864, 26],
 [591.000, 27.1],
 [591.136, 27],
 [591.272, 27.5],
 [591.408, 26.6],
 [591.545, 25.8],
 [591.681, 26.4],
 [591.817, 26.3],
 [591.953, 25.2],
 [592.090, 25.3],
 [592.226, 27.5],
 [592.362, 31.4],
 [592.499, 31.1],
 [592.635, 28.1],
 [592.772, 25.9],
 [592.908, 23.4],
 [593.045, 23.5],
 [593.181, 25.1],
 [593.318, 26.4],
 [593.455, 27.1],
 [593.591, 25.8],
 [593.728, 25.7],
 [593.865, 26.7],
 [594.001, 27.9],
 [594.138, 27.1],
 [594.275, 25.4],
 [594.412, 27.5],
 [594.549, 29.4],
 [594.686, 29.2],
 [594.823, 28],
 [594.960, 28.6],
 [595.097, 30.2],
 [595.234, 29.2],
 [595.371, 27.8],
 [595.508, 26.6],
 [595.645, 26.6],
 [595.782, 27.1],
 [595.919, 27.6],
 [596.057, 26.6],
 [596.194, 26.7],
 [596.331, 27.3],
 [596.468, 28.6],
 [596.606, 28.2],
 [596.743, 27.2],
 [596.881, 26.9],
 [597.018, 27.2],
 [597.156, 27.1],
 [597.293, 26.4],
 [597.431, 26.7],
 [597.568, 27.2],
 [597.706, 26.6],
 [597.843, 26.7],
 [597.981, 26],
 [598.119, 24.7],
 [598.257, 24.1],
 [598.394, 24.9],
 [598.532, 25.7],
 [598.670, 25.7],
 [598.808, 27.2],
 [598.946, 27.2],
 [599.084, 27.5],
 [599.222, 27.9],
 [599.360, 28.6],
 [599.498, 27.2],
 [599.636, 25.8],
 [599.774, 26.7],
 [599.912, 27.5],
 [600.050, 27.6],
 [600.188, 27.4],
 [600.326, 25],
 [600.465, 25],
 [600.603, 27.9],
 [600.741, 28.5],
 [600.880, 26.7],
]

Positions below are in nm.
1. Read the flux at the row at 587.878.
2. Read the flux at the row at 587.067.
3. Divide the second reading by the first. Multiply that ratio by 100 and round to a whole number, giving 107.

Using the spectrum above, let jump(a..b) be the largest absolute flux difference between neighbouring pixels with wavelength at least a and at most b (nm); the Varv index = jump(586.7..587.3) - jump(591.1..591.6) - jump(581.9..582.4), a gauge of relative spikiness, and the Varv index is -1.2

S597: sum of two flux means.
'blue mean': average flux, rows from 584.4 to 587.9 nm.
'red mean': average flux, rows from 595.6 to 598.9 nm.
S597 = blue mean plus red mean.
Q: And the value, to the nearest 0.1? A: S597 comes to 53.5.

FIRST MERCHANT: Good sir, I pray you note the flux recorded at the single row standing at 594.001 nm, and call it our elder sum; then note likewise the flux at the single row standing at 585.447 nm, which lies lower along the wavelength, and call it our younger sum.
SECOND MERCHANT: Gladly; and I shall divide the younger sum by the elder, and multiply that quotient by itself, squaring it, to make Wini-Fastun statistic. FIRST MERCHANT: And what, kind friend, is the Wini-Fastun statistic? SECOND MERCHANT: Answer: 0.84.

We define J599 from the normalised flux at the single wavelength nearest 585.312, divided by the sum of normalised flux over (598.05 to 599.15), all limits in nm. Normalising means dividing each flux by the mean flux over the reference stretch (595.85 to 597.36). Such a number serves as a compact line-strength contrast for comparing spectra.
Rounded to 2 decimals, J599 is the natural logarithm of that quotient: -2.04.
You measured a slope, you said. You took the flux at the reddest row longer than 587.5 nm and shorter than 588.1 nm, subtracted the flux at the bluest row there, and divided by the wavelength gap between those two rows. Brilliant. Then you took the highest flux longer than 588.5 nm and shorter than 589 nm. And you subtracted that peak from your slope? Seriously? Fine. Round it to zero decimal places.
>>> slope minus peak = -32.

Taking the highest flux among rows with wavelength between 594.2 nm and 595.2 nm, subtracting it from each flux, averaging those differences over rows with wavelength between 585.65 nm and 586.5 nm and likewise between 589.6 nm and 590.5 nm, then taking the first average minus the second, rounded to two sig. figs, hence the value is 2.1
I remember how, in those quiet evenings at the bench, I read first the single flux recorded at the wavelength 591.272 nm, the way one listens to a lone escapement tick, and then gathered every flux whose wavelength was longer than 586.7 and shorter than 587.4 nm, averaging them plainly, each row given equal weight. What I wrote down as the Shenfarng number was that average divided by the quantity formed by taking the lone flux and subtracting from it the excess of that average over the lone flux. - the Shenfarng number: 0.92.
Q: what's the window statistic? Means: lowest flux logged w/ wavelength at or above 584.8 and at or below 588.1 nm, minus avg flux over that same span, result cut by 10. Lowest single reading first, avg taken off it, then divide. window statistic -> -0.27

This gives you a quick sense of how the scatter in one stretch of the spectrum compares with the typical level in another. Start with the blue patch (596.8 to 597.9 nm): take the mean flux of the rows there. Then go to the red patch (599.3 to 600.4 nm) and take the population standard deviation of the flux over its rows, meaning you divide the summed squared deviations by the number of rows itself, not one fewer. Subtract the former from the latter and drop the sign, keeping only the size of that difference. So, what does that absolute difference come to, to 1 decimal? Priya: 25.8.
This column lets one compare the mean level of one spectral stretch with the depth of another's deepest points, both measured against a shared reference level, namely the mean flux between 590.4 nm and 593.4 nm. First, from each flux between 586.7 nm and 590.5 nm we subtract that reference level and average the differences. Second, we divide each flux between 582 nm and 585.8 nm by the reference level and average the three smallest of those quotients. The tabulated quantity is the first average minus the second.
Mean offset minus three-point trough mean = -3.3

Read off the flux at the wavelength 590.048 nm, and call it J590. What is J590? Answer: 23.2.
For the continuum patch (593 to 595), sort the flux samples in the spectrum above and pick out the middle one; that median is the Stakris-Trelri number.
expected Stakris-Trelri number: 27.1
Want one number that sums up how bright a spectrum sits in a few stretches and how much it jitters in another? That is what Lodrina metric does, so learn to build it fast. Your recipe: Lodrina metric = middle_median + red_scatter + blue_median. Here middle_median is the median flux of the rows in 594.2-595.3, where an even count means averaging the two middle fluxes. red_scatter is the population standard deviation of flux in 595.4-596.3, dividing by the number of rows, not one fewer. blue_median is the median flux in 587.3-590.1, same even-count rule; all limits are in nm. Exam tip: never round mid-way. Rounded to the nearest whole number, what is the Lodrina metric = 53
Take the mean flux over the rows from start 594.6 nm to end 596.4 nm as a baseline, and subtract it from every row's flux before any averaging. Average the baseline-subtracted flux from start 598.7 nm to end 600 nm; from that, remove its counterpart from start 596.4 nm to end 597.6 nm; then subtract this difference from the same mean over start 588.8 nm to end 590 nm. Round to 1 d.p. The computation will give -6.0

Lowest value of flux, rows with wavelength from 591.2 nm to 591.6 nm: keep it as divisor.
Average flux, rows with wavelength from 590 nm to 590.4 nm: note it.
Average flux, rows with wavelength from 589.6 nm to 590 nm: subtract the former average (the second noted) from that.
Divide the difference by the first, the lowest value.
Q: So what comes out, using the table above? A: -0.05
